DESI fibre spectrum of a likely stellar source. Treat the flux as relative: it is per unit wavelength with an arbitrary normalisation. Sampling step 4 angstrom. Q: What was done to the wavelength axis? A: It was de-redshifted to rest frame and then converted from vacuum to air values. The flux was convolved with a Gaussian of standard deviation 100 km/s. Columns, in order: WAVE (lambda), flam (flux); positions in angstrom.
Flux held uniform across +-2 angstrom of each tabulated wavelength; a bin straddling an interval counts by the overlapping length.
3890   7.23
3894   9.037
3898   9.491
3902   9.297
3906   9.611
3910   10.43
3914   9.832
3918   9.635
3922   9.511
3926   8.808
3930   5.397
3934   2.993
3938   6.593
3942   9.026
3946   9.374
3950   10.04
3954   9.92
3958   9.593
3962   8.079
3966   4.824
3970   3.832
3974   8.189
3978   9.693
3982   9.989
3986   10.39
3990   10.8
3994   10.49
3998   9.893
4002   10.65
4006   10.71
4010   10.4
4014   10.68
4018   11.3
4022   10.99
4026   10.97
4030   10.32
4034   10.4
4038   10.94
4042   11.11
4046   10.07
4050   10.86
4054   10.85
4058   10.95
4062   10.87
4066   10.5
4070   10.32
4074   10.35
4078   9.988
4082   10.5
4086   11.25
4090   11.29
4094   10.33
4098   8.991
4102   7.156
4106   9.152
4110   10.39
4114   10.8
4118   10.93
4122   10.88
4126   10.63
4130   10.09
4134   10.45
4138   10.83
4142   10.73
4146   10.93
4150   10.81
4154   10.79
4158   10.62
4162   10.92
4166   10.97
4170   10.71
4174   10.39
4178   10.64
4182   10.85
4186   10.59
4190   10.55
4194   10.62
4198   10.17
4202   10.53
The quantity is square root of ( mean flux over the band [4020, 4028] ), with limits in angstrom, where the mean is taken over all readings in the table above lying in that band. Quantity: 3.31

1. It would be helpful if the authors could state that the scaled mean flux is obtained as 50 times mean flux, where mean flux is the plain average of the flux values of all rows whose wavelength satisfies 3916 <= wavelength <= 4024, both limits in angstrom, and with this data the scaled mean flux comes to 448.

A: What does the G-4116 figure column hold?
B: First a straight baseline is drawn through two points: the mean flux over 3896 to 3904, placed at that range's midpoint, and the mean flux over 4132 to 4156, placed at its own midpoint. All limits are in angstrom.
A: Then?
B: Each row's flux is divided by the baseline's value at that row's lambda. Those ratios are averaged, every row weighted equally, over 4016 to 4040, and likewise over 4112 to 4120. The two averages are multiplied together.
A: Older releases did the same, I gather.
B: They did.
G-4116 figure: 1.10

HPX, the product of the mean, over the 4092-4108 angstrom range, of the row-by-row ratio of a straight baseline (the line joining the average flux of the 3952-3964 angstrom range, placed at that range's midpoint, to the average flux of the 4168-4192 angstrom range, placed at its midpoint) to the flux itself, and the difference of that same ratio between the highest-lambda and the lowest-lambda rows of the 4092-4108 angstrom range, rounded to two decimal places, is 0.15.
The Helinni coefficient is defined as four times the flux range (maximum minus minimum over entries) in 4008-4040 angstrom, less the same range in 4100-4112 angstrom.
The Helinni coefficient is 1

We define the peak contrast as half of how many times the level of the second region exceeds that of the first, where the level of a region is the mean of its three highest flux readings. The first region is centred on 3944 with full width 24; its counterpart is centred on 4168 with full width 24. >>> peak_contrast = 0.556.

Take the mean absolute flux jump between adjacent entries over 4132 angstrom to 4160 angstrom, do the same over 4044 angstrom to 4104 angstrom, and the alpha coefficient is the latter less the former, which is 0.4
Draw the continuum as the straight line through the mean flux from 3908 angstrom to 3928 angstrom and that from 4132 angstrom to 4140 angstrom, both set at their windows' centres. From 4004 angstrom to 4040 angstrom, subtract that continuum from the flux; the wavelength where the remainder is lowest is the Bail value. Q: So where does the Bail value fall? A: 4030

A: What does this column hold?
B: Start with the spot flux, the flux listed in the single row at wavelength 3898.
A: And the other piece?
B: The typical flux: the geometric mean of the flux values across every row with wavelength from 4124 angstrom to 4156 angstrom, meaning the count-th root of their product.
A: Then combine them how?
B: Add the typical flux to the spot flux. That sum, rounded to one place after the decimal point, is 20.1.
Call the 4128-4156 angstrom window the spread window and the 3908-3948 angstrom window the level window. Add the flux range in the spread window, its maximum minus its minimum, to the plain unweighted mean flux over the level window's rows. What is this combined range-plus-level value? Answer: 9.0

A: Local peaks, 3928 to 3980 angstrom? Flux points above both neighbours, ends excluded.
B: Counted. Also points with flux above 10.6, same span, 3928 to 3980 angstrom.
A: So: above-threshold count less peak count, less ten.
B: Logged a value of -11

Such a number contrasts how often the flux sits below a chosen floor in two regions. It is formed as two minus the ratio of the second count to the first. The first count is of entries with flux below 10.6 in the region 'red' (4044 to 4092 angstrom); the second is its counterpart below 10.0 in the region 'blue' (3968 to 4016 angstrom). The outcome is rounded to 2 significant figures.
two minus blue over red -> 1.2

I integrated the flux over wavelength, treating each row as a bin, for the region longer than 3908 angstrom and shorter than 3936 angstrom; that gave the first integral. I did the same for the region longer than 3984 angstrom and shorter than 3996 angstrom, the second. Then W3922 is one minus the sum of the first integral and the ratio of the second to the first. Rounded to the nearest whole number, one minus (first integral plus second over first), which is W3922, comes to -226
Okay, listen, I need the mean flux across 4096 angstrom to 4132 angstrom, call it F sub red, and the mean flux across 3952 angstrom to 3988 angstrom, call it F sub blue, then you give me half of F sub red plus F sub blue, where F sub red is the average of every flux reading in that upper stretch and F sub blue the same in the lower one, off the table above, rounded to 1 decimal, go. 9.1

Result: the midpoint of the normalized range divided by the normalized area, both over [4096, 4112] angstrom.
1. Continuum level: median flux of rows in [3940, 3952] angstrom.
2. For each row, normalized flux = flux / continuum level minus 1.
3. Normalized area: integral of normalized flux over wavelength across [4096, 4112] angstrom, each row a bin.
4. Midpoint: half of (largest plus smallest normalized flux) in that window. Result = 0.083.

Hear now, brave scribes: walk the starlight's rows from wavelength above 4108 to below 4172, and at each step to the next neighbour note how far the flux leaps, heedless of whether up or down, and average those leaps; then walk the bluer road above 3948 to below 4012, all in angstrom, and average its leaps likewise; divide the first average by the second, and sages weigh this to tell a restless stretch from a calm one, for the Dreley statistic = 0.22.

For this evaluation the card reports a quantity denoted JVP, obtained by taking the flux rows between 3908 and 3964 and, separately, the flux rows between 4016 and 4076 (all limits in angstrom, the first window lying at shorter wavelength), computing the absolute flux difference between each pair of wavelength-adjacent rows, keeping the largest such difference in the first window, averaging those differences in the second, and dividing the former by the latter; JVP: 12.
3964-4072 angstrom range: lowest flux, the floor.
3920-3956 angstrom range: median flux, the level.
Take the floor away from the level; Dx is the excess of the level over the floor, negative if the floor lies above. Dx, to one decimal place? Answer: 5.2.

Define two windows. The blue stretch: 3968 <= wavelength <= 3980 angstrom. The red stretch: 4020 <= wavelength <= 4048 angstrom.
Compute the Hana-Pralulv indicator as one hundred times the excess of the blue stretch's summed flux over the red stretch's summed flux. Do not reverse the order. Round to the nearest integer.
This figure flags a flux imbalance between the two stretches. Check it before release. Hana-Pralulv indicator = -5309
